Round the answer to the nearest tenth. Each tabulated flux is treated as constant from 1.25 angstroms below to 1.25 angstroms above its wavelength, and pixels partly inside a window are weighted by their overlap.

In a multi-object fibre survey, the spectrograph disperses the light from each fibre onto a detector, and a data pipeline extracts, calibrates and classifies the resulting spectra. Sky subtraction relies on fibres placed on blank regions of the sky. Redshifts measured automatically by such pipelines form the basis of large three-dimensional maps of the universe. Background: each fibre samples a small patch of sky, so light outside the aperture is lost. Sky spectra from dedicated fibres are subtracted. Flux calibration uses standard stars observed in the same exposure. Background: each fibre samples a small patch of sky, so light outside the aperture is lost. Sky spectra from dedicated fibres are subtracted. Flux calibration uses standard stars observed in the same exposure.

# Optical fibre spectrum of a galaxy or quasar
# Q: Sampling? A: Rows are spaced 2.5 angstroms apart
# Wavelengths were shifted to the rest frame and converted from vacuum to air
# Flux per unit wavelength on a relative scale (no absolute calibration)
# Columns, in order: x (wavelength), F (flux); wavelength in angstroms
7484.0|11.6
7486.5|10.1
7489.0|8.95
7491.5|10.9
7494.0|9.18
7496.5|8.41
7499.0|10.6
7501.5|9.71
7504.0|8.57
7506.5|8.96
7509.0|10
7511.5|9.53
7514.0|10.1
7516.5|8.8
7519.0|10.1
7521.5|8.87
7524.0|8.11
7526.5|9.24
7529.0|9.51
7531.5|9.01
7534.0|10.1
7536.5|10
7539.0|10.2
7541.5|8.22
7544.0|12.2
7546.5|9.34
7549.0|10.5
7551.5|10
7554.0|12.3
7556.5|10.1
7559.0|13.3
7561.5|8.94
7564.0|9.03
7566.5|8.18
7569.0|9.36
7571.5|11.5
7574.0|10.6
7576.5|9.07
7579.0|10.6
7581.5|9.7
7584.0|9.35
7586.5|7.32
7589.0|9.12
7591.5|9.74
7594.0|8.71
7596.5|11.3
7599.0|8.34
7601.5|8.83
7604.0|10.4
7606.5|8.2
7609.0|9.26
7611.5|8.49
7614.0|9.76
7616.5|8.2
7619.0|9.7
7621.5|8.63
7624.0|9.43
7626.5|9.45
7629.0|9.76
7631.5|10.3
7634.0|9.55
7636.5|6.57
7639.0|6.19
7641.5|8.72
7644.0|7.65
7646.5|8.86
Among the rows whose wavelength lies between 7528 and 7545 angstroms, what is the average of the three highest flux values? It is 10.8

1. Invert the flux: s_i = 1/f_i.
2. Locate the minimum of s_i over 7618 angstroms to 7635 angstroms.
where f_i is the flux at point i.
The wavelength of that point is 7631.5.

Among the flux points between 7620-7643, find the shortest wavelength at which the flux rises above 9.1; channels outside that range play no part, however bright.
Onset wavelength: 7624.0 angstroms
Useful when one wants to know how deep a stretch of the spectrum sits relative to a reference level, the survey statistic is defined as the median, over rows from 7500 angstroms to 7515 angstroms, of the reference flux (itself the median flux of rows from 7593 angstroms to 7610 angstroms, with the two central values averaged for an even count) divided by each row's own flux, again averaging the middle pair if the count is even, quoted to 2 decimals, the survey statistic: 0.92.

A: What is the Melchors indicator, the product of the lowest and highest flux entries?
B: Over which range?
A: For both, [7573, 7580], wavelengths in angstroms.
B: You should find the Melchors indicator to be 96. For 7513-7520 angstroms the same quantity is 89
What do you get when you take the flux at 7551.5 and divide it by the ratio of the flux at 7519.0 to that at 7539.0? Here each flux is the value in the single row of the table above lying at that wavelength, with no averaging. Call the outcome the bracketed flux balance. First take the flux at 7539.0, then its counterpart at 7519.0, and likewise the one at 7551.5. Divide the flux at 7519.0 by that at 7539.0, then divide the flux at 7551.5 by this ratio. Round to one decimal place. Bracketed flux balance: 10.1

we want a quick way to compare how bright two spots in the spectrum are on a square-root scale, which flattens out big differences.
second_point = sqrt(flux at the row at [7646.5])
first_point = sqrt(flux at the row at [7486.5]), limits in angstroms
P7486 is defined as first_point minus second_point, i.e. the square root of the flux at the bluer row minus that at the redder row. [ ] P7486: 0.20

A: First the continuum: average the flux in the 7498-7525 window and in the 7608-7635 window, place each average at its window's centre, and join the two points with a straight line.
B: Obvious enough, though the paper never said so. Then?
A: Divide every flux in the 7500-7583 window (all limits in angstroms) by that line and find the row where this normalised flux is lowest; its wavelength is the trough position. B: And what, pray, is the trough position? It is 7524.0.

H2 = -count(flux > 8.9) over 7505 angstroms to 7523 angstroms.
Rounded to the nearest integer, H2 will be -5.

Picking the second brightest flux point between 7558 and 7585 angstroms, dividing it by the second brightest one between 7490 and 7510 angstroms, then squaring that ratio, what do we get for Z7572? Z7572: 1.18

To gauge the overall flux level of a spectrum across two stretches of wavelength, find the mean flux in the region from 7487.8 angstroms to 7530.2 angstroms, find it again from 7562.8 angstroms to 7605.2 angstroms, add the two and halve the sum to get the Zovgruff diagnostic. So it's 9.43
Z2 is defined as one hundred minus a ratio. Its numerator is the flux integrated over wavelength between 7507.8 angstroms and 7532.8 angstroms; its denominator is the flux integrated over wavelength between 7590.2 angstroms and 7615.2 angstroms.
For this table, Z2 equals 99.0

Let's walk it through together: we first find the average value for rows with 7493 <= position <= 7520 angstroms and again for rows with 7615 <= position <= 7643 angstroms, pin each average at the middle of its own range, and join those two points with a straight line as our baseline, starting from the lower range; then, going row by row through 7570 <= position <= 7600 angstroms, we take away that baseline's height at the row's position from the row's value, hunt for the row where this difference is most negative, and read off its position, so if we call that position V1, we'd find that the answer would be 7586.5 angstroms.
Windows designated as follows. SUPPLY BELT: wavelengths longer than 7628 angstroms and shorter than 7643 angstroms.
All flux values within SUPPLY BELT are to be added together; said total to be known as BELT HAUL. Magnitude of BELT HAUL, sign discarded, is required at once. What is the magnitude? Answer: 51.1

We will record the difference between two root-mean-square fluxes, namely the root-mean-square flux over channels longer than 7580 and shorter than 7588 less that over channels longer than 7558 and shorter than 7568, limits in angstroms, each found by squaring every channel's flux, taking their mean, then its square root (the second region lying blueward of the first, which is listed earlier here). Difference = -1.2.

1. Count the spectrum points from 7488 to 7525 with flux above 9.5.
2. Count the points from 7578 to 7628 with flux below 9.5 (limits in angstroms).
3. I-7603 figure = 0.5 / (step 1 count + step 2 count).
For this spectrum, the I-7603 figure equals 0.025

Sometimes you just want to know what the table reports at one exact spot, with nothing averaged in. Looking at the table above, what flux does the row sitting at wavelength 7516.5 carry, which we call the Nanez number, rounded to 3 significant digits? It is 8.80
